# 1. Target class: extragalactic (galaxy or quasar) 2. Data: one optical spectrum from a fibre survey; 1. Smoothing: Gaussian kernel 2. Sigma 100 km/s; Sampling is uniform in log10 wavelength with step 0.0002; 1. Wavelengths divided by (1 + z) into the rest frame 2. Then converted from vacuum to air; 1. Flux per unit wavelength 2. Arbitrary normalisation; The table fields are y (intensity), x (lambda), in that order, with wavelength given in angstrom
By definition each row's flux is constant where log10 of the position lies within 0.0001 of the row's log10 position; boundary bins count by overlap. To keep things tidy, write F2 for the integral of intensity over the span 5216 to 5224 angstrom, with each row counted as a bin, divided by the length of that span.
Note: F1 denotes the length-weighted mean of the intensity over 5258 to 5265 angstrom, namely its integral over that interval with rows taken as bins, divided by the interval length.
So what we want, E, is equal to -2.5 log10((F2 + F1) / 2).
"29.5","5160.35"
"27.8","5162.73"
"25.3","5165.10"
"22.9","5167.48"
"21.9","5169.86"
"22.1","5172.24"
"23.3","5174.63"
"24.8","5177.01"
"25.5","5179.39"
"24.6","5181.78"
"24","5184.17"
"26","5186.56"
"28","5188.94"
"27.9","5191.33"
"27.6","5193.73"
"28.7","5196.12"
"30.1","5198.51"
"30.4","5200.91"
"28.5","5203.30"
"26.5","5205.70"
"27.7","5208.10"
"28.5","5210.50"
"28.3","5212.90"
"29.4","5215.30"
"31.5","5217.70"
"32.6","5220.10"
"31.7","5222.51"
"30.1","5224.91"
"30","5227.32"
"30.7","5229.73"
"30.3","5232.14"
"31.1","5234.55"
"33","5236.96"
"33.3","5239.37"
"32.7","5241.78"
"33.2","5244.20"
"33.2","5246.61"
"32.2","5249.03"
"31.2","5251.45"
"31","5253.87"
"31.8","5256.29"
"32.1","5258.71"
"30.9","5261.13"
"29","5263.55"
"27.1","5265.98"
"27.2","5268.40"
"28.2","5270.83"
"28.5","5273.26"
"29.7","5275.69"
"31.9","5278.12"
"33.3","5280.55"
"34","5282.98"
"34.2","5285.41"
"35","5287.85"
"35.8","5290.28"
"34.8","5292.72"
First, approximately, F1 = 30.4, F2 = 31.7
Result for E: -3.73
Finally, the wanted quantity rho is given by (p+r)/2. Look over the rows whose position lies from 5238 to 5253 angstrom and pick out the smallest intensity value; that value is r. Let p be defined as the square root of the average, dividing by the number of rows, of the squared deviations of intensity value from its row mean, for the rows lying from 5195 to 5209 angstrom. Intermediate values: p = 1.3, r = 31.2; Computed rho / 16.3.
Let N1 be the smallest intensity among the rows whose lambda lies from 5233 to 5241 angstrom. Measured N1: 31.1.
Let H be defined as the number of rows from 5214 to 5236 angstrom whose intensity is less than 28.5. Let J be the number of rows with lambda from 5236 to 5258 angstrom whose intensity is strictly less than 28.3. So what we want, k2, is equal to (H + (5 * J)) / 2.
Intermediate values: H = 0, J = 0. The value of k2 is 0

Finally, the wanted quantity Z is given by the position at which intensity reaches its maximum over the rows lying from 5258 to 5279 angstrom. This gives 5258.71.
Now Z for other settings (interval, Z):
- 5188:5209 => 5200.91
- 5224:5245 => 5239.37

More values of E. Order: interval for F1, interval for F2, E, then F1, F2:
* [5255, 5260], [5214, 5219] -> -3.74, 31.9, 30.5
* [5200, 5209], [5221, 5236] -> -3.67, 28.2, 30.7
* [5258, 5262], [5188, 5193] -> -3.68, 31.5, 27.9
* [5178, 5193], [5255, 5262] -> -3.65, 26.0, 31.6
